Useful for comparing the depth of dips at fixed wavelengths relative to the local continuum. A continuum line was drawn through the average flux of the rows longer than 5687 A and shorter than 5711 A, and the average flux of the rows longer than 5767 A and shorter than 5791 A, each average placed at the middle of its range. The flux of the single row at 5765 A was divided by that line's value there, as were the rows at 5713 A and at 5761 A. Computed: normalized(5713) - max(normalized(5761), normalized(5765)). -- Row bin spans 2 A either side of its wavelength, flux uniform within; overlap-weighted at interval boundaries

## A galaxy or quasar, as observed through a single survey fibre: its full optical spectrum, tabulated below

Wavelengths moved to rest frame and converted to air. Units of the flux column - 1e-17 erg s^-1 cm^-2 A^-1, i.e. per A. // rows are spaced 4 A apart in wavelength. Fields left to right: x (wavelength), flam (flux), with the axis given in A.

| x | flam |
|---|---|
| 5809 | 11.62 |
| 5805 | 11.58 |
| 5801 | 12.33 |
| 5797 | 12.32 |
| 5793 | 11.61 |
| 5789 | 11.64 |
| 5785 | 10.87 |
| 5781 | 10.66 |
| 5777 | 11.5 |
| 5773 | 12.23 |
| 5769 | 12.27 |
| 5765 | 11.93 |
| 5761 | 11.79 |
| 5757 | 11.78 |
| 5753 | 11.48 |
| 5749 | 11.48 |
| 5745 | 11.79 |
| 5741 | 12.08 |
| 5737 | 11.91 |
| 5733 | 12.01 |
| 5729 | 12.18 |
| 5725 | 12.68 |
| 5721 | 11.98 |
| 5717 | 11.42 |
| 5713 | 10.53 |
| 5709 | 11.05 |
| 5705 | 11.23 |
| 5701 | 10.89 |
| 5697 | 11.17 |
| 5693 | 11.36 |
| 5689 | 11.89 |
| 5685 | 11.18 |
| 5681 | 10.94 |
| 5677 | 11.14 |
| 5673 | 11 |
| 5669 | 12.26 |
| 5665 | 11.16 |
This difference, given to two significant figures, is -0.11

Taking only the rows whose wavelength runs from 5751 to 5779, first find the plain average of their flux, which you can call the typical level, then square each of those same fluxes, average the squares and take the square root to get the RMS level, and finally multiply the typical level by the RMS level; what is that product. 141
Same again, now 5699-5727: 130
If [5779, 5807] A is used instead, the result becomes 134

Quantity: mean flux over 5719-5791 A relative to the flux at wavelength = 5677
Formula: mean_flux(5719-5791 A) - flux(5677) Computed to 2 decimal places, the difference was 0.65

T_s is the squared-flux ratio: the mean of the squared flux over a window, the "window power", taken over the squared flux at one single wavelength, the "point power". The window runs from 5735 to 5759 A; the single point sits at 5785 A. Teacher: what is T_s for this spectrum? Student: 1.17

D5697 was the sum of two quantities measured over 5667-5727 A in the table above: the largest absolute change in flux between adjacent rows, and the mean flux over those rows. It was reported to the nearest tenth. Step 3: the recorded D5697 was 12.6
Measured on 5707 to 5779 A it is 12.7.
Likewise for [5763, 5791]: 12.4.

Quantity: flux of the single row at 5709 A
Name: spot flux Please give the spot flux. 11.05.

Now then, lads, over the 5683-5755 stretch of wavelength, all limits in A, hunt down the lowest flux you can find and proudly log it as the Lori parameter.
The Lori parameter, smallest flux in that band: 10.53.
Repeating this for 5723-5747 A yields 11.79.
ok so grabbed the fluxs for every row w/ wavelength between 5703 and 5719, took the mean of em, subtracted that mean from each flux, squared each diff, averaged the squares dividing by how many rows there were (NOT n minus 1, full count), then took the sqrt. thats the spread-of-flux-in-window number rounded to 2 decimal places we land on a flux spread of 0.33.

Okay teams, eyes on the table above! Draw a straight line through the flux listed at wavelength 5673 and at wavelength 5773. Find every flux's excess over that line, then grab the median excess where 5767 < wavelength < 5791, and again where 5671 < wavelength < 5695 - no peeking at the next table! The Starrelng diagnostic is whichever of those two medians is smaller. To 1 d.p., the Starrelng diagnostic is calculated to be -0.8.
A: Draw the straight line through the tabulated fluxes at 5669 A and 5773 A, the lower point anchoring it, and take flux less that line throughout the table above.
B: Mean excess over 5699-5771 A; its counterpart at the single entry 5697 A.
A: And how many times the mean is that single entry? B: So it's 1.98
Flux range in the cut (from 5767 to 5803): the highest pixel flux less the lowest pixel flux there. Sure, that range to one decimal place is 1.7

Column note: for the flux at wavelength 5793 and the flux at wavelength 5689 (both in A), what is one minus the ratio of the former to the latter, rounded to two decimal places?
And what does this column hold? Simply 0.02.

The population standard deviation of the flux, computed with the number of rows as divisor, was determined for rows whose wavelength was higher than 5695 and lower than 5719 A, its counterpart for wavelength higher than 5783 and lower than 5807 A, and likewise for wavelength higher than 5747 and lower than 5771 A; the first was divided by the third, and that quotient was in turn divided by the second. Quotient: 2.09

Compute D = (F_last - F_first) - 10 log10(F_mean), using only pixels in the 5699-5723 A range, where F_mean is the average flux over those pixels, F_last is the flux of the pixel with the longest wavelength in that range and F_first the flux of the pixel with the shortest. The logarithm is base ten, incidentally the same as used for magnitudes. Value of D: -9.4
